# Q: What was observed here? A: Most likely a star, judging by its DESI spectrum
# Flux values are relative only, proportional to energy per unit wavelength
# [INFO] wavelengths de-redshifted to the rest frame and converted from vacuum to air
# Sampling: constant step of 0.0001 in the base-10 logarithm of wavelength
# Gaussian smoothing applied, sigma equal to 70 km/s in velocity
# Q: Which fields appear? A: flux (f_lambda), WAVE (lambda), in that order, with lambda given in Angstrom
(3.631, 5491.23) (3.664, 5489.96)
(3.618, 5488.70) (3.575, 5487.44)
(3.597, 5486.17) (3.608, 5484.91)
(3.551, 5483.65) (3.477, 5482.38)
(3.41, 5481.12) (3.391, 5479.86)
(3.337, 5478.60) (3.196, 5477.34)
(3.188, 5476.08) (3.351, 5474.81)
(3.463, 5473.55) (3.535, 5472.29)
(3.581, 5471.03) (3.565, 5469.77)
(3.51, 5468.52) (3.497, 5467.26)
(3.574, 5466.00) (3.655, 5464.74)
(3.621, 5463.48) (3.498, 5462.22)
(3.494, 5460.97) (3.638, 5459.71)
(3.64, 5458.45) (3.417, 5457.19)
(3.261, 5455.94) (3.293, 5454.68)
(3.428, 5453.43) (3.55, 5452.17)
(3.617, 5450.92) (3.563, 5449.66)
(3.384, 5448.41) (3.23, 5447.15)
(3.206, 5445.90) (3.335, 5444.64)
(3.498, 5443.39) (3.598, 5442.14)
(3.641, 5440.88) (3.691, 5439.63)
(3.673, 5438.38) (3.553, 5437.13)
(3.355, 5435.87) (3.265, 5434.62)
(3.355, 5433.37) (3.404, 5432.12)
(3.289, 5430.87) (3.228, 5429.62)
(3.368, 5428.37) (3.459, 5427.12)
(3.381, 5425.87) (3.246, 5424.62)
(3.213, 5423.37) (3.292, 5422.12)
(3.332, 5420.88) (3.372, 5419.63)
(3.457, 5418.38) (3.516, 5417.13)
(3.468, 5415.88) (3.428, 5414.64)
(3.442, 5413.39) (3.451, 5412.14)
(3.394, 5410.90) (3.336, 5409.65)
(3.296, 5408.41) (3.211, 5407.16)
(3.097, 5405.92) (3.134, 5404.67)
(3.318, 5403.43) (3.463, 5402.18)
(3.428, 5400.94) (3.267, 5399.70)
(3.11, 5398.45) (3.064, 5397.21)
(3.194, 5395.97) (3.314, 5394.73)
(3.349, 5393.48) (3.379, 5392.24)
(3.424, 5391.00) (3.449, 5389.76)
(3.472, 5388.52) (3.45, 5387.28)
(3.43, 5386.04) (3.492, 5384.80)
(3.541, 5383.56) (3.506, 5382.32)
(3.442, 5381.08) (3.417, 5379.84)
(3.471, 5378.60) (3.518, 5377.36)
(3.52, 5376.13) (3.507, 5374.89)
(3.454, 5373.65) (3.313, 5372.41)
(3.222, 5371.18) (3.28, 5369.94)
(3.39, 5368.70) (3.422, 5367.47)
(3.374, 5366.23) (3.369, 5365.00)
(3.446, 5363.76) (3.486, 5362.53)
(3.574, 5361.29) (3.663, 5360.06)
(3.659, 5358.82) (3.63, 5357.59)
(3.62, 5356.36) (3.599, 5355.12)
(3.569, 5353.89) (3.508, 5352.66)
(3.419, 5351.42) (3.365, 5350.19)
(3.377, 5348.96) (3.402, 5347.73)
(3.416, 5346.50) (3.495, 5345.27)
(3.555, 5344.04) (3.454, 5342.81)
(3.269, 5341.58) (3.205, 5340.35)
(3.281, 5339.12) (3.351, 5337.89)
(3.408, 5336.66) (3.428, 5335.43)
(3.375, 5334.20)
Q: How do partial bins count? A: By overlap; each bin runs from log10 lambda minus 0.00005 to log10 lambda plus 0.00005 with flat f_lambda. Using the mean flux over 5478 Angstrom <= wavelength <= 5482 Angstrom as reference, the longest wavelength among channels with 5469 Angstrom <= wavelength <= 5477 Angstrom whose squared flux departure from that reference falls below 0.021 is 5474.81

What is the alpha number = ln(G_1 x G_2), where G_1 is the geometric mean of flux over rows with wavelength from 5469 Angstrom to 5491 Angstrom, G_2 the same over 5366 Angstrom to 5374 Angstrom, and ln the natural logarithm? 2.45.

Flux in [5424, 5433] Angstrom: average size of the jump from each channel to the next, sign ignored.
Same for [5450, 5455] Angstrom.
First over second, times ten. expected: 10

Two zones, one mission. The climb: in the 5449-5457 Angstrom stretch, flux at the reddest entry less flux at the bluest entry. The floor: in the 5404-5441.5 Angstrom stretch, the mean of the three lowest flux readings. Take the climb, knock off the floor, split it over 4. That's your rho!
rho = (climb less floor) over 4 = -0.862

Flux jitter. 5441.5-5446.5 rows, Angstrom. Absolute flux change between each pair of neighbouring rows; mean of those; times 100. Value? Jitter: 13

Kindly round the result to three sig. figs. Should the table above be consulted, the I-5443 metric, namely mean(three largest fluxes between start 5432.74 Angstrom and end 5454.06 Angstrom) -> 3.67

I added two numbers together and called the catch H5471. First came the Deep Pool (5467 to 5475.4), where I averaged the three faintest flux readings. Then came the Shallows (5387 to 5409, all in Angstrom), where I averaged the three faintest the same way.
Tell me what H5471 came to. 6.53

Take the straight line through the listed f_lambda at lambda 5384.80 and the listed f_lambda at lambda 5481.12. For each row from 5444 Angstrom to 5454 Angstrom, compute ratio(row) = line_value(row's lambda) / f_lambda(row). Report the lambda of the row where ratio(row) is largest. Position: 5445.90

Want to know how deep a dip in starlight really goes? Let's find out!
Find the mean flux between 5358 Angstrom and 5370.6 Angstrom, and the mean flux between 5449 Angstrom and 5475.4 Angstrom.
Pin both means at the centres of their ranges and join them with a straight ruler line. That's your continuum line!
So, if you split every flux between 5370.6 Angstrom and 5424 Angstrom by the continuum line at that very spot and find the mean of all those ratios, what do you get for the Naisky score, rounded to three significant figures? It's 0.968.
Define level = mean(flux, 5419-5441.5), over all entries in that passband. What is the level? 3.40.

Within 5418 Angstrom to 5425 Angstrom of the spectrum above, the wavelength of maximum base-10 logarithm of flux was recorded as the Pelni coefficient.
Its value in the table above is 5418.38 Angstrom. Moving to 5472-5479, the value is 5472.29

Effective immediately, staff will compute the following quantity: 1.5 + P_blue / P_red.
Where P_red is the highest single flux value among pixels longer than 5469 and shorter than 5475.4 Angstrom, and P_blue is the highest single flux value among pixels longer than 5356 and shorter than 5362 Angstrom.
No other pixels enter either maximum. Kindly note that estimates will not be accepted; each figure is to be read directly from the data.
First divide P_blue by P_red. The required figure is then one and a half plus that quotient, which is 2.52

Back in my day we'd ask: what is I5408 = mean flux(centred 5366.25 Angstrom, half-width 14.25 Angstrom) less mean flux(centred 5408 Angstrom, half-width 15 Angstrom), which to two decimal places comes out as 0.16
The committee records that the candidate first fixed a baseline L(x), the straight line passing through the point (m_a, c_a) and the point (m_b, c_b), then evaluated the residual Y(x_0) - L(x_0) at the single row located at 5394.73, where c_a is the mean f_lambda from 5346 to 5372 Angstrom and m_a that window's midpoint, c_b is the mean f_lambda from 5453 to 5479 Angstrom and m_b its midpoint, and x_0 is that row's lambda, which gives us -0.15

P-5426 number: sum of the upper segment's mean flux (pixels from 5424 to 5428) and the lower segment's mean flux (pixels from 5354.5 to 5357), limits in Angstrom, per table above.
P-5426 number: 6.97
